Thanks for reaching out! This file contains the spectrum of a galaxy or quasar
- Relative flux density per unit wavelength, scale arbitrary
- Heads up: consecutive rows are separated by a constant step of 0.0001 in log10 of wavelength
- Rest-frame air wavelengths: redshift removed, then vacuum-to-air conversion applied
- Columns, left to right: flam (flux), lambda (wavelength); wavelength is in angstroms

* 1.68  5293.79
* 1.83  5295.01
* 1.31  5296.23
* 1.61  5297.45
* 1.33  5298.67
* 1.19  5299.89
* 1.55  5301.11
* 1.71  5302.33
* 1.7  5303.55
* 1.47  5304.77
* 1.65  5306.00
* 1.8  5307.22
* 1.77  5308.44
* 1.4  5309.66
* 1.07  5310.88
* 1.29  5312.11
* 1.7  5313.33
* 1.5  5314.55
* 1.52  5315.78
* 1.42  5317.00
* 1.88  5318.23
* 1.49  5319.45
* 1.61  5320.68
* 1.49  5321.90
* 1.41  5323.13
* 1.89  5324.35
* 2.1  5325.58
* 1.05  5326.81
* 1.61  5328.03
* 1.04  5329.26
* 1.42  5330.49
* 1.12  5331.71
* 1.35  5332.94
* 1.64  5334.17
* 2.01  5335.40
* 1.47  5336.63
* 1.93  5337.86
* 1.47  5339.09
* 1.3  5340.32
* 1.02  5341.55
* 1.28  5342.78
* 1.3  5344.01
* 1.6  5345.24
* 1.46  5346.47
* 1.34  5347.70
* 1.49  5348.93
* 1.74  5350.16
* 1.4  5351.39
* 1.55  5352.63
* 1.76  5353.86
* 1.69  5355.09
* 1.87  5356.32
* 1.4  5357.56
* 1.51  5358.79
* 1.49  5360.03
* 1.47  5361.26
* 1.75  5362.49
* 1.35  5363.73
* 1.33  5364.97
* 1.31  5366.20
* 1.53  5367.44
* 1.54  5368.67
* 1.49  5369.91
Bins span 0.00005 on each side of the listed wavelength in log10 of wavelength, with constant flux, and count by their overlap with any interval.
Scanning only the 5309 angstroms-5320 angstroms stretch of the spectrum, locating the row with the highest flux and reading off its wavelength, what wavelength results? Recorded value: 5318.23 angstroms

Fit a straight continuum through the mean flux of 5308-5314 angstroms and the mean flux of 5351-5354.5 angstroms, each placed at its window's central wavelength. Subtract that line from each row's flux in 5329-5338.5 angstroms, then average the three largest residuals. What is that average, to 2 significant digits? 0.34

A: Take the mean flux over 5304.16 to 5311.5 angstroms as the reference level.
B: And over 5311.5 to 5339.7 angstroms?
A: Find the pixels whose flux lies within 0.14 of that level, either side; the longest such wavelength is 5339.09 angstroms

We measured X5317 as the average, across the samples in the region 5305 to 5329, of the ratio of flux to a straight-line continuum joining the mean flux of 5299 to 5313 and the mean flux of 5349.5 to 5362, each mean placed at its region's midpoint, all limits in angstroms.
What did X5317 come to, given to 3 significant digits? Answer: 1.02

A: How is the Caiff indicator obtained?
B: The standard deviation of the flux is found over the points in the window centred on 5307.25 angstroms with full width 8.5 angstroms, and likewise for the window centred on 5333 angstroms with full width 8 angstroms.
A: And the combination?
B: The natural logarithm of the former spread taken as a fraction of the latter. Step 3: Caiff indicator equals -0.2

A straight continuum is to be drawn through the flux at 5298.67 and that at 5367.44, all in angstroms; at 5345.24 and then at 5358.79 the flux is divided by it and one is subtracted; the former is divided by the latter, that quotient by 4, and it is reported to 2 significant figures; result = 6.7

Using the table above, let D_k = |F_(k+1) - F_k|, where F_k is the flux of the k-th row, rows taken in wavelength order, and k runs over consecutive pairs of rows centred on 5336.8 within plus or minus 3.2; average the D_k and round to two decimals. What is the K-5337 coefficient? 0.46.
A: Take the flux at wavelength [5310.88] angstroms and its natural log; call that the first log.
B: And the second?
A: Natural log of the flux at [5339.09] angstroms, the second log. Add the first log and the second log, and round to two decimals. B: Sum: 0.45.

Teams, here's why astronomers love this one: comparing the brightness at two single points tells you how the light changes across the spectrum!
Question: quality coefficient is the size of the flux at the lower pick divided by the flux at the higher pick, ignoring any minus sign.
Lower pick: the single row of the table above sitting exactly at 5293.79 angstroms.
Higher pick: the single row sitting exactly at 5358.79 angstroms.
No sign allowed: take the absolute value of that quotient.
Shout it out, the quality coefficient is 1.11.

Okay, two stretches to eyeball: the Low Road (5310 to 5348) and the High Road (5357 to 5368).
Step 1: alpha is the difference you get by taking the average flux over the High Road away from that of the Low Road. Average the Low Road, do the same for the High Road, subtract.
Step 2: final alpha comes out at 0.017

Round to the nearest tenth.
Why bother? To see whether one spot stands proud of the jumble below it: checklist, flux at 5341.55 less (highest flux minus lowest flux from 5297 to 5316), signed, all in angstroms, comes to 0.3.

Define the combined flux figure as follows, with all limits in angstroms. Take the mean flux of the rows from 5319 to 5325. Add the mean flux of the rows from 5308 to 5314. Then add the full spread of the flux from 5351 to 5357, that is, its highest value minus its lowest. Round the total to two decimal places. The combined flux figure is 3.49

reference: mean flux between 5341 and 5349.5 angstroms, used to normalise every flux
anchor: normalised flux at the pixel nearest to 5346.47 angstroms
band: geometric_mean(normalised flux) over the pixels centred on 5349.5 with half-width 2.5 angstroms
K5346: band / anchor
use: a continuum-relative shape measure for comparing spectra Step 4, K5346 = 1.02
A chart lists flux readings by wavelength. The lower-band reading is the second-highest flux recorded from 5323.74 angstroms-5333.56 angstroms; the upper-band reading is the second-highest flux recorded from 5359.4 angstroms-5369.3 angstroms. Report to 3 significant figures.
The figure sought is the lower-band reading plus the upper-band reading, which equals 3.43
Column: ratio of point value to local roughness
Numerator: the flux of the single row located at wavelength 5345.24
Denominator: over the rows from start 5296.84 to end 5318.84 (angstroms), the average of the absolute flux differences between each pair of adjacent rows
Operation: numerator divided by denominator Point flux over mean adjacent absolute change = 7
